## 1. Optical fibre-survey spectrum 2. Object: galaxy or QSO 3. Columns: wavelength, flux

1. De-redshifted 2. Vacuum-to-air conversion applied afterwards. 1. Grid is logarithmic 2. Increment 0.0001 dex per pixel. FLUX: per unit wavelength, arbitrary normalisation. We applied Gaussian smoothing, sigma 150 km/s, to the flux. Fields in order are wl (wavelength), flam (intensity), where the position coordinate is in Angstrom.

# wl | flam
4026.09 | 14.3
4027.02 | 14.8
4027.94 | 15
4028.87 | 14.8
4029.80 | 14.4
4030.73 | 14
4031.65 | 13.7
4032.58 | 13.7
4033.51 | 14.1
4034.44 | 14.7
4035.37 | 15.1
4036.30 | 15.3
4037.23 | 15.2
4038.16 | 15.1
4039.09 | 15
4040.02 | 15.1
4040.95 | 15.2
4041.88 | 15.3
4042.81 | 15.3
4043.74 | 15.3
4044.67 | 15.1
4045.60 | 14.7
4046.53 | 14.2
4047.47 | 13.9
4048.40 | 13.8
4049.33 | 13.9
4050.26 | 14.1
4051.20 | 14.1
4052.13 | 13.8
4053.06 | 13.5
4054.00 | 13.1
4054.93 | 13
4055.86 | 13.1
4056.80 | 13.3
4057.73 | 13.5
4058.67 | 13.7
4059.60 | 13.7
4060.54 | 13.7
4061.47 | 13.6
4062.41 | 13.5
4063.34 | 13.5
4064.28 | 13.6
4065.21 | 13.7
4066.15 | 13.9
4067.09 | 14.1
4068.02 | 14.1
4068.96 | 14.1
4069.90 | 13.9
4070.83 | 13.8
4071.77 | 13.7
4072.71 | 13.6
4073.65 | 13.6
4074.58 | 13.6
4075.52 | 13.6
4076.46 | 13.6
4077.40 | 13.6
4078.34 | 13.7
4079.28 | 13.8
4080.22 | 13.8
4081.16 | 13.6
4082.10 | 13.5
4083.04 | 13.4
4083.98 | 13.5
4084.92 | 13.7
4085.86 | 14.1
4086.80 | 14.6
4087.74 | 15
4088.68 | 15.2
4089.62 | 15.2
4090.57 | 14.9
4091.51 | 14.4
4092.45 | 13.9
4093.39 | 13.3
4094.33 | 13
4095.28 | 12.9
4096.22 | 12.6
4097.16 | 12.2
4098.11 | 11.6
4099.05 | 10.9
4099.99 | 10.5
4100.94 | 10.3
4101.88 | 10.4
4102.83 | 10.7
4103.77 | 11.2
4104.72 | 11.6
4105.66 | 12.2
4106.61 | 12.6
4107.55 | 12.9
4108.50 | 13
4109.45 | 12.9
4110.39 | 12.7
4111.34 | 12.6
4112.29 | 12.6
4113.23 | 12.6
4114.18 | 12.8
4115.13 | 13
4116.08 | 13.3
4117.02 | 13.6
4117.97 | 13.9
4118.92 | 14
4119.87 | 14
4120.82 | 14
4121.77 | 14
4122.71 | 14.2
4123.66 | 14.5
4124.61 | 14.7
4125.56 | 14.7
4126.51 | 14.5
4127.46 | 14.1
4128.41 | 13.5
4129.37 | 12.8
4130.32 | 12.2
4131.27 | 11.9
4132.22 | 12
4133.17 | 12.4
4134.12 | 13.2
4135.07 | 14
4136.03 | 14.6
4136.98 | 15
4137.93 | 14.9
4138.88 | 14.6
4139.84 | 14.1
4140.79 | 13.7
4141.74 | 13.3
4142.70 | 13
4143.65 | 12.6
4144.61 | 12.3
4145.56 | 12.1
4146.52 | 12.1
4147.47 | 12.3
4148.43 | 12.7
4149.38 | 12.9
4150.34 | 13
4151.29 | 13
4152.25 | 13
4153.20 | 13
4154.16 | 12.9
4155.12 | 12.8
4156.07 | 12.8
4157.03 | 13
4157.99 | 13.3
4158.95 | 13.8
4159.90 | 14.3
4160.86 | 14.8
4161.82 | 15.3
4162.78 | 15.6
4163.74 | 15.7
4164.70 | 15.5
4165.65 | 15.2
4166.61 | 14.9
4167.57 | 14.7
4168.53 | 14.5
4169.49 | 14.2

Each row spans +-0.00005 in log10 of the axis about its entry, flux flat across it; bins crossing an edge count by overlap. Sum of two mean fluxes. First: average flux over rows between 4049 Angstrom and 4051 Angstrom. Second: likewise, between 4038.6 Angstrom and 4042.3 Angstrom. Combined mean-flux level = 29.1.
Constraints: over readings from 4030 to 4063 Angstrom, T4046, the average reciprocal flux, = 0.0706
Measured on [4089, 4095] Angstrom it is 0.0711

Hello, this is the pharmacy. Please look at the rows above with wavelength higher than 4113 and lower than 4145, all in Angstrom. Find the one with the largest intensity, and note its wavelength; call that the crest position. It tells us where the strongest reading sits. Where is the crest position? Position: 4136.98 Angstrom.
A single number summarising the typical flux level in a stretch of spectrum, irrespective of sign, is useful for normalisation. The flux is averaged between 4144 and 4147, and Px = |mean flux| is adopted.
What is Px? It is 12.2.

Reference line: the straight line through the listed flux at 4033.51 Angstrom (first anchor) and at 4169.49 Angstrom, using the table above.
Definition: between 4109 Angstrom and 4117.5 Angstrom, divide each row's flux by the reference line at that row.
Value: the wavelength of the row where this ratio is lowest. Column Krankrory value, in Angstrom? 4113.23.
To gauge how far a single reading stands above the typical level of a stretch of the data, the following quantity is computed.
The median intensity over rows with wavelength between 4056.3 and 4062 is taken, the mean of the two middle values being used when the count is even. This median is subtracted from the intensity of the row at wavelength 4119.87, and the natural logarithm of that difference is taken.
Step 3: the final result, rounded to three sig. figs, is -1.05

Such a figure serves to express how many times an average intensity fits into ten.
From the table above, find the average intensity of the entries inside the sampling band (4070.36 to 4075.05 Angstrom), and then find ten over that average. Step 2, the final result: 0.73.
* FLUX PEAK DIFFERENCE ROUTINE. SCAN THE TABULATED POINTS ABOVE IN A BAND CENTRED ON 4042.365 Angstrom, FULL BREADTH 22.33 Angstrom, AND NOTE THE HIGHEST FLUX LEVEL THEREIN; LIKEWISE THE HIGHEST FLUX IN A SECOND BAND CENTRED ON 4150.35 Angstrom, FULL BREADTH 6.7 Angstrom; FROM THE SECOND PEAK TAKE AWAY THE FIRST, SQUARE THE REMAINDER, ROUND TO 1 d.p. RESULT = 5.3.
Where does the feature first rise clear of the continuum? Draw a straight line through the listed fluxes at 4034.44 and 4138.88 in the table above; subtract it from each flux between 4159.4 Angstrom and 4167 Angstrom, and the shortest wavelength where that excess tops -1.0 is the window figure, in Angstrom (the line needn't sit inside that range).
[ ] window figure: 4159.90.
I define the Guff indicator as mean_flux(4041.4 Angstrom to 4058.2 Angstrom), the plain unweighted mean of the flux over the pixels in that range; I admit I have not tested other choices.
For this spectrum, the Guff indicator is 14.1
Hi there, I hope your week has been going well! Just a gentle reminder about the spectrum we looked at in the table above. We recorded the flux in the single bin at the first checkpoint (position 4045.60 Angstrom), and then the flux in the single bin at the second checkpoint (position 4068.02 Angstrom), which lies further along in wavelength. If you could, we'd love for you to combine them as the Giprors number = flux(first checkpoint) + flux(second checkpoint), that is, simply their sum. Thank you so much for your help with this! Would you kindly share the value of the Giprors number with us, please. 28.8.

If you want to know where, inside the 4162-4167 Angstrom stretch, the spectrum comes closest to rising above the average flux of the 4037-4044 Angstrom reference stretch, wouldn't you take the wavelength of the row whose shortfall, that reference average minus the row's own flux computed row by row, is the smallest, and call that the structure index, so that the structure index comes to 4163.74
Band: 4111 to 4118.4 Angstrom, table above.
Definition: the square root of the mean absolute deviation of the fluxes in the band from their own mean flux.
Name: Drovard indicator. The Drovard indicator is 0.64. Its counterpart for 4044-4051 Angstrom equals 0.61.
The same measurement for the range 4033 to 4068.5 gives 0.80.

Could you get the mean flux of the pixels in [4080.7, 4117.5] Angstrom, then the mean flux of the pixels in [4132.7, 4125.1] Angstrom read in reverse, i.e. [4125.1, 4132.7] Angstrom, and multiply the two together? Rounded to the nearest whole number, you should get 170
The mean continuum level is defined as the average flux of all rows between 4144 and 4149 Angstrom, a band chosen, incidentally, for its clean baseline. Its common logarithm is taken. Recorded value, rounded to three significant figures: 1.09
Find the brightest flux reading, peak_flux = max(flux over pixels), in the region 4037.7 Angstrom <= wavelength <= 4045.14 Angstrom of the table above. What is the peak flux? 15.3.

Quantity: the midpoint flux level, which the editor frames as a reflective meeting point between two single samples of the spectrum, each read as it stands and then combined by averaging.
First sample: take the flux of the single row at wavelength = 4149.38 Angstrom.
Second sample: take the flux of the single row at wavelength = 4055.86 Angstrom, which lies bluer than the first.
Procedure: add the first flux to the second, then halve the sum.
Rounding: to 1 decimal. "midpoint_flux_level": 13.0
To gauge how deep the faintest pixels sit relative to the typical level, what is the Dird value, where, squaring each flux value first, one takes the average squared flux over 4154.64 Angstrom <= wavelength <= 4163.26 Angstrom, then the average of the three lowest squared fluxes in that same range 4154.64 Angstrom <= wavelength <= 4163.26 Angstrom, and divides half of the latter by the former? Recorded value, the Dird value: 0.422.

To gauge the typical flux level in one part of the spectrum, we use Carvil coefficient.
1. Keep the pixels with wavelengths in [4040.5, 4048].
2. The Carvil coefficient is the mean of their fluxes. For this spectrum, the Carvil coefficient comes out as 14.9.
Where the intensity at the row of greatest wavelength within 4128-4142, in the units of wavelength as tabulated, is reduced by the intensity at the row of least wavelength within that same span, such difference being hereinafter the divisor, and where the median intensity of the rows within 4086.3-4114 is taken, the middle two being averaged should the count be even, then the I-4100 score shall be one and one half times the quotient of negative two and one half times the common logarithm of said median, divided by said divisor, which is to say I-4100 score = 21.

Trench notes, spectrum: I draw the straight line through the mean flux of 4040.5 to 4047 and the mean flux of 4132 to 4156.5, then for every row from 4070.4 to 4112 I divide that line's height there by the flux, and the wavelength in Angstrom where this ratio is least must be 4089.62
